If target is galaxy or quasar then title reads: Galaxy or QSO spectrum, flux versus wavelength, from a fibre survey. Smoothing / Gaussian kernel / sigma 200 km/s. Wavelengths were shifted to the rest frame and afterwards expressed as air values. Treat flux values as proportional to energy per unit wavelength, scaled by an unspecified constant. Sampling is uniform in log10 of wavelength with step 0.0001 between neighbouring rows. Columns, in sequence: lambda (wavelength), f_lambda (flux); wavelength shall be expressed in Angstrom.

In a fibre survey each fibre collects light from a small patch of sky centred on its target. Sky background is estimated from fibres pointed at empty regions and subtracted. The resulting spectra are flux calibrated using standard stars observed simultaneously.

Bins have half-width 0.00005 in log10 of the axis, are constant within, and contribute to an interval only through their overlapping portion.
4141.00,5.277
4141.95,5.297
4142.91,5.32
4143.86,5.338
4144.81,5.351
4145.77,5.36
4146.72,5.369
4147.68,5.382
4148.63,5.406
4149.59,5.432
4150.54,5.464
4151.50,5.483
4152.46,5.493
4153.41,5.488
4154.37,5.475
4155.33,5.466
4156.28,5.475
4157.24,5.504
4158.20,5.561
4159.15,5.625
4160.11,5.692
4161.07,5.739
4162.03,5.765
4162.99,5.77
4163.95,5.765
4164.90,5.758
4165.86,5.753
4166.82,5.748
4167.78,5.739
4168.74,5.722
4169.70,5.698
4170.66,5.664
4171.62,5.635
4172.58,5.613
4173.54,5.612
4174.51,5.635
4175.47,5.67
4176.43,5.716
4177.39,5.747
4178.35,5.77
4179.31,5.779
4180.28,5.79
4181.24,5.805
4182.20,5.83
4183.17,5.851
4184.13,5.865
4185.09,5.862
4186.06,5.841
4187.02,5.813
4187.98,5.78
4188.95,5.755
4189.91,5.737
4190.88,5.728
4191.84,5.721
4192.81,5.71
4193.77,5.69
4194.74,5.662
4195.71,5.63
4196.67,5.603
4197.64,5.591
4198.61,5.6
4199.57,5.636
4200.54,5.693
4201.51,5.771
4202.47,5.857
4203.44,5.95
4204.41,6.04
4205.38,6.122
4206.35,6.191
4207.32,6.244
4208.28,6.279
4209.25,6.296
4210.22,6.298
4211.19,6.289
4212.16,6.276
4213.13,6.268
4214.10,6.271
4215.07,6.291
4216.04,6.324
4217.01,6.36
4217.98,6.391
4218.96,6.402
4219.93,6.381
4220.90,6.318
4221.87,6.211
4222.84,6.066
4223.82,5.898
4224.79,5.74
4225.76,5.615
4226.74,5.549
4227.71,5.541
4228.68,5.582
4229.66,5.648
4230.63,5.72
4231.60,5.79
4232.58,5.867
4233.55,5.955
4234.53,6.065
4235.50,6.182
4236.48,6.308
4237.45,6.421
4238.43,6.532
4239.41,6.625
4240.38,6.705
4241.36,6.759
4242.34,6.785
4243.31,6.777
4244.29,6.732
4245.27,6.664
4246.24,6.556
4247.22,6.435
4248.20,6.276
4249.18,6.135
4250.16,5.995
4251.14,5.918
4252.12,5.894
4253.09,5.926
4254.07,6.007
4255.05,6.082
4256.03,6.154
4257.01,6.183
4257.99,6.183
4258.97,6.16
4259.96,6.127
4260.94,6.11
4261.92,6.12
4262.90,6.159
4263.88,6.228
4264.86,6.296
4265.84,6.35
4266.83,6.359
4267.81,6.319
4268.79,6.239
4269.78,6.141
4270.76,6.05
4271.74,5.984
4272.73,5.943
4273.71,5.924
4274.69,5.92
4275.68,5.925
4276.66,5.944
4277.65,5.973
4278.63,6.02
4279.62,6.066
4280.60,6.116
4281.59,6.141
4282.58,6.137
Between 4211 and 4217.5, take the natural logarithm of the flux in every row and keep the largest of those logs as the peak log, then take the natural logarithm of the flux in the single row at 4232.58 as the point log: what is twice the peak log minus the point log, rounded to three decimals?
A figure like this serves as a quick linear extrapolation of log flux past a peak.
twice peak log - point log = 1.931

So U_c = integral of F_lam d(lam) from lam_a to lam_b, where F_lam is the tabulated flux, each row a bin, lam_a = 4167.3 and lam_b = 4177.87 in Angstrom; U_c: 60.0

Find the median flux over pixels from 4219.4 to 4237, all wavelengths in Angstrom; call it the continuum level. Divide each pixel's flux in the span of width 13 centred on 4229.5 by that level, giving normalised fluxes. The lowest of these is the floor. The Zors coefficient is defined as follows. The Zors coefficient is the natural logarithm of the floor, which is -0.060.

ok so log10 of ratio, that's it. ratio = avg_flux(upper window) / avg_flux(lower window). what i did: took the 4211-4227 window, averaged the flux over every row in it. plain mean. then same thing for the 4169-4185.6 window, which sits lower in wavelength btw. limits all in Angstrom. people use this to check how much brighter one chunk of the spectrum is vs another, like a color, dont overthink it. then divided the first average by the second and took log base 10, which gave 0.031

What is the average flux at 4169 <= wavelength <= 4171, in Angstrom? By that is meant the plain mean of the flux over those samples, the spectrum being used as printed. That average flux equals 5.7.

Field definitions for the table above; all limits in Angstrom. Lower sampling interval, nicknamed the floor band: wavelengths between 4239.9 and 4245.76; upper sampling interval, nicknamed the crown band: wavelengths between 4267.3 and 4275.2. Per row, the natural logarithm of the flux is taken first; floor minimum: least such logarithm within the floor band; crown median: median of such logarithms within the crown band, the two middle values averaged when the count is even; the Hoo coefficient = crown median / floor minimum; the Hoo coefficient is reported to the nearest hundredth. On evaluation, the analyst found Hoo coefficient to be 0.95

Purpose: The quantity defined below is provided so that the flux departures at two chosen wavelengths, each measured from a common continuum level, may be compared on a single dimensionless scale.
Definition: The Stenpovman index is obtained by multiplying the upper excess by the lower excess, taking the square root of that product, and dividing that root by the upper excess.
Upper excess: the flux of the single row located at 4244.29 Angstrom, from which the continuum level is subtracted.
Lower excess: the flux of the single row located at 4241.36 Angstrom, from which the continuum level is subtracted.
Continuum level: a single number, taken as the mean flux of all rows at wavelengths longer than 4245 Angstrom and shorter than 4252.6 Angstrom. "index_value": 1.03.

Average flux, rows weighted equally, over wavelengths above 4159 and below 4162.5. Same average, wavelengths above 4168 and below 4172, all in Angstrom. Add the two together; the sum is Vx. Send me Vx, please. 11.4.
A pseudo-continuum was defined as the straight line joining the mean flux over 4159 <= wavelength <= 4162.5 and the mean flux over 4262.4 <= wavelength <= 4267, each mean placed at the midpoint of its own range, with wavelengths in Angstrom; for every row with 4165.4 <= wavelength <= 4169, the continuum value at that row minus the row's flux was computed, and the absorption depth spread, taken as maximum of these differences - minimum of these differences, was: 0.047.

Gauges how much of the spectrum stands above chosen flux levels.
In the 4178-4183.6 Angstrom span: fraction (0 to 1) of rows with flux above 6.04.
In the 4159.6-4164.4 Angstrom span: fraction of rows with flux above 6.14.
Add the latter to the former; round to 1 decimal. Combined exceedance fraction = 0.0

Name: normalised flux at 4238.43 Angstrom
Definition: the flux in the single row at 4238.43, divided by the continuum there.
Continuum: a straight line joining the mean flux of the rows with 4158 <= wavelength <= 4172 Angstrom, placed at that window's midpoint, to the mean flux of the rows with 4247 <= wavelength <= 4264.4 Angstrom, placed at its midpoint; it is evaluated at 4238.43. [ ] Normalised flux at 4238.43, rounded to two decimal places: 1.08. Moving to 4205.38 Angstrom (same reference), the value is 1.04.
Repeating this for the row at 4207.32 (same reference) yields 1.06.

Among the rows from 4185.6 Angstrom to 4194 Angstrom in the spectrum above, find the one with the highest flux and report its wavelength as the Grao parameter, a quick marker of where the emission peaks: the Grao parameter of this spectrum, 4186.06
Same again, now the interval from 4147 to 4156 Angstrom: 4152.46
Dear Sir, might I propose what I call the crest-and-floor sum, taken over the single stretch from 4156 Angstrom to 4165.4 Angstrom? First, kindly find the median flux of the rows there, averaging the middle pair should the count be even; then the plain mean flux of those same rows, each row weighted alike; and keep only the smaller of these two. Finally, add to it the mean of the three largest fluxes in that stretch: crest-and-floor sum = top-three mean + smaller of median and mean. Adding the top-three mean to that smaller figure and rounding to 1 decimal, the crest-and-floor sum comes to 11.4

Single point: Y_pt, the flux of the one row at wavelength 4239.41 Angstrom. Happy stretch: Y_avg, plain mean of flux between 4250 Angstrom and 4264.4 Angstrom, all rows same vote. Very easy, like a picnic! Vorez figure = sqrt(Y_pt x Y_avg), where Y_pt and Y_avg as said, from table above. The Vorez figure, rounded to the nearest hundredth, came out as 6.35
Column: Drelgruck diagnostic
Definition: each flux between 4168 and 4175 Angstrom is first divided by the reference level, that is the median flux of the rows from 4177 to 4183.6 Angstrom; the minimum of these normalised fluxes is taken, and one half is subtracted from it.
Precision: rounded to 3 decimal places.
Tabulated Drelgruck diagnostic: 0.469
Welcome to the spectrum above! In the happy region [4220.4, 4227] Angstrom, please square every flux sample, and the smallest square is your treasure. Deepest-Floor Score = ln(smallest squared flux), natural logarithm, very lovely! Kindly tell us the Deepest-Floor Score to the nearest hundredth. 3.43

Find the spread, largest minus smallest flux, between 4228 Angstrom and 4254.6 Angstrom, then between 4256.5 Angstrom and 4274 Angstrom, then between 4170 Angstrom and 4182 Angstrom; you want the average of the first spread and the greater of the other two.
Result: 0.82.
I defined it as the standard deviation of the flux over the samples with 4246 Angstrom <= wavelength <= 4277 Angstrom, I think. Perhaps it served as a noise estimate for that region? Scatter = 0.17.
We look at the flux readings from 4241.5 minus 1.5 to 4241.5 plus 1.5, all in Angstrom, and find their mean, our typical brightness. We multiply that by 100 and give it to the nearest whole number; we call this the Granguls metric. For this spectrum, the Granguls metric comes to 675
